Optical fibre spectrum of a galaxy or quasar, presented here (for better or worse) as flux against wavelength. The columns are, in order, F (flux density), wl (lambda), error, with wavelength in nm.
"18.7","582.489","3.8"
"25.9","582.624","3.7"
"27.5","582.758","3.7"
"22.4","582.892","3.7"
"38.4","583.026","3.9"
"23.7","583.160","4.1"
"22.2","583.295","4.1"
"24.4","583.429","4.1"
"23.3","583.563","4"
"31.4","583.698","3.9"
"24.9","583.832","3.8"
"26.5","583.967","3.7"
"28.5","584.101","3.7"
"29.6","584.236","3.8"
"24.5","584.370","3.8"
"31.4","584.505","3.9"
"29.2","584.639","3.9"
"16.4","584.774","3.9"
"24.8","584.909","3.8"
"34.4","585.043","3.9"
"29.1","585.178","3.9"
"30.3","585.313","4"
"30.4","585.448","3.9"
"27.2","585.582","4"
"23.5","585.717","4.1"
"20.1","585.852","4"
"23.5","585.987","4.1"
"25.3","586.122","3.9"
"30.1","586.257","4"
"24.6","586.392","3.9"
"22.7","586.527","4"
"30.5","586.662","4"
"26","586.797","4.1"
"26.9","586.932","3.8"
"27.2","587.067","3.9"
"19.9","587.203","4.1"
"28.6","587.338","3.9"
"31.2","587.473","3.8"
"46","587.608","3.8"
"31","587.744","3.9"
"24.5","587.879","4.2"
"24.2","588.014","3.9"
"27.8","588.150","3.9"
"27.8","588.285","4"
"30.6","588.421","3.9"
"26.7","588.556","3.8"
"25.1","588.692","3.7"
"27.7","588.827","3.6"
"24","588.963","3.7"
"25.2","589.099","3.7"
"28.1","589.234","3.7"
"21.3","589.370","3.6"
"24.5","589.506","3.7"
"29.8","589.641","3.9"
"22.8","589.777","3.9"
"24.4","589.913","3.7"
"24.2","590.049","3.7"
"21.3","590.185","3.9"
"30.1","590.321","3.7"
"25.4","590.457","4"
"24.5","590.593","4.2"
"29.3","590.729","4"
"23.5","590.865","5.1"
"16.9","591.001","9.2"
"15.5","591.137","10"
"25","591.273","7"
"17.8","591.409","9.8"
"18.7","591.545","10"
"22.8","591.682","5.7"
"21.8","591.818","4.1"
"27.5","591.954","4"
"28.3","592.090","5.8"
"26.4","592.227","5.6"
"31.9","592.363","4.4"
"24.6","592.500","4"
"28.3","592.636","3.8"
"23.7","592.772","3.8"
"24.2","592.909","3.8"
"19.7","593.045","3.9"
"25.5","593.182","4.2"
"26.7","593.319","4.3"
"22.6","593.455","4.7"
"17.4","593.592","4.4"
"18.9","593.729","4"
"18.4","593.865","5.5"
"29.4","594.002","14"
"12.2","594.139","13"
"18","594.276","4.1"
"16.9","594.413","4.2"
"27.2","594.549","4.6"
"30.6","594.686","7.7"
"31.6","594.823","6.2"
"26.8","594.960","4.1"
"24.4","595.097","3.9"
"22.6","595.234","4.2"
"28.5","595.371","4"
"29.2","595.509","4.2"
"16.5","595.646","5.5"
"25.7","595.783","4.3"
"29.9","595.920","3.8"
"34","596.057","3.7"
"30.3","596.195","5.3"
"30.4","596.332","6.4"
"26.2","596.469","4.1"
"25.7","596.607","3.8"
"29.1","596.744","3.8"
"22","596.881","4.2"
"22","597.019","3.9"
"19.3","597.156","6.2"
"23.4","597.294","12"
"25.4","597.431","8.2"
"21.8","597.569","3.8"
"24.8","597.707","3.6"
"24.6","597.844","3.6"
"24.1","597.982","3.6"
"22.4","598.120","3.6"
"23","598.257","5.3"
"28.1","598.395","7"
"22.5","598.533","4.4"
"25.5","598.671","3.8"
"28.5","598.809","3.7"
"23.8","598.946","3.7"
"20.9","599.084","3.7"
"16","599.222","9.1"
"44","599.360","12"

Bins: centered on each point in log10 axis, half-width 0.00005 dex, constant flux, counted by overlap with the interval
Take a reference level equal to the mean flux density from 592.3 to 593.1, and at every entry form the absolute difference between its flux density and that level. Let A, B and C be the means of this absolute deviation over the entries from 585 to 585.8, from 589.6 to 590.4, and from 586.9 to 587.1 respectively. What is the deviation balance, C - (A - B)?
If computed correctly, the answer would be 0.3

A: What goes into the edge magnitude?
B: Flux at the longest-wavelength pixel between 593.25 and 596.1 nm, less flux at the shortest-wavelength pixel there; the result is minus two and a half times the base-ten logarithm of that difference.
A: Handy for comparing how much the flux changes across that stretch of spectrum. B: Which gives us -2.16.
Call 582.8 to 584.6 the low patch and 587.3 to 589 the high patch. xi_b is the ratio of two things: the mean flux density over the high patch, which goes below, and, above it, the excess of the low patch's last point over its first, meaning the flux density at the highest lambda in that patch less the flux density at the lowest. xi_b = 0.31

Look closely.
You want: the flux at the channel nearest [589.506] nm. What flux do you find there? 24.5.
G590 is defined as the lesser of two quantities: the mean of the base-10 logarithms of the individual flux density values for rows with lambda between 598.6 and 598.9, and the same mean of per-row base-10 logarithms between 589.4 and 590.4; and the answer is 1.40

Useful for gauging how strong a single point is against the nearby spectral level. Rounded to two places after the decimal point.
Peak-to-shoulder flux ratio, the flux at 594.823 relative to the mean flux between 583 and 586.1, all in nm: 1.18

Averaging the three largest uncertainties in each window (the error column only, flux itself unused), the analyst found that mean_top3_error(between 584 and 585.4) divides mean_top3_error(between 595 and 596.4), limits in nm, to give 1.5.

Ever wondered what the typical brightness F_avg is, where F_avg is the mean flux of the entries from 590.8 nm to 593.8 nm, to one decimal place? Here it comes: 23.1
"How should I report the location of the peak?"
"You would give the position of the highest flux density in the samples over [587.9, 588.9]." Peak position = 588.421 nm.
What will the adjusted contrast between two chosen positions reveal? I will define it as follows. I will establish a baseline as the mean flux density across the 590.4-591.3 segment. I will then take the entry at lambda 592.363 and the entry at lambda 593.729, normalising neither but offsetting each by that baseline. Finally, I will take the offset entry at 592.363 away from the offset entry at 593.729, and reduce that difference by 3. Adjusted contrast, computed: -16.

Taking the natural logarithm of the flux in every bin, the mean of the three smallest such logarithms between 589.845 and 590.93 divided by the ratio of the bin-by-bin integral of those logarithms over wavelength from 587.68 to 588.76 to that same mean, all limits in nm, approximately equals 2.75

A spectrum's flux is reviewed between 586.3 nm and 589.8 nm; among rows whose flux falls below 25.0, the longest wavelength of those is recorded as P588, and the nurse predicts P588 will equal 589.777 nm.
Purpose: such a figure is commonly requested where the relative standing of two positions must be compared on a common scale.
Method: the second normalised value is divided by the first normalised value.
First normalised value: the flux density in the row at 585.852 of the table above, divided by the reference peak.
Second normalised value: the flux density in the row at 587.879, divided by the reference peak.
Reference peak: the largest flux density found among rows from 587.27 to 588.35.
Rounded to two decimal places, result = 1.22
